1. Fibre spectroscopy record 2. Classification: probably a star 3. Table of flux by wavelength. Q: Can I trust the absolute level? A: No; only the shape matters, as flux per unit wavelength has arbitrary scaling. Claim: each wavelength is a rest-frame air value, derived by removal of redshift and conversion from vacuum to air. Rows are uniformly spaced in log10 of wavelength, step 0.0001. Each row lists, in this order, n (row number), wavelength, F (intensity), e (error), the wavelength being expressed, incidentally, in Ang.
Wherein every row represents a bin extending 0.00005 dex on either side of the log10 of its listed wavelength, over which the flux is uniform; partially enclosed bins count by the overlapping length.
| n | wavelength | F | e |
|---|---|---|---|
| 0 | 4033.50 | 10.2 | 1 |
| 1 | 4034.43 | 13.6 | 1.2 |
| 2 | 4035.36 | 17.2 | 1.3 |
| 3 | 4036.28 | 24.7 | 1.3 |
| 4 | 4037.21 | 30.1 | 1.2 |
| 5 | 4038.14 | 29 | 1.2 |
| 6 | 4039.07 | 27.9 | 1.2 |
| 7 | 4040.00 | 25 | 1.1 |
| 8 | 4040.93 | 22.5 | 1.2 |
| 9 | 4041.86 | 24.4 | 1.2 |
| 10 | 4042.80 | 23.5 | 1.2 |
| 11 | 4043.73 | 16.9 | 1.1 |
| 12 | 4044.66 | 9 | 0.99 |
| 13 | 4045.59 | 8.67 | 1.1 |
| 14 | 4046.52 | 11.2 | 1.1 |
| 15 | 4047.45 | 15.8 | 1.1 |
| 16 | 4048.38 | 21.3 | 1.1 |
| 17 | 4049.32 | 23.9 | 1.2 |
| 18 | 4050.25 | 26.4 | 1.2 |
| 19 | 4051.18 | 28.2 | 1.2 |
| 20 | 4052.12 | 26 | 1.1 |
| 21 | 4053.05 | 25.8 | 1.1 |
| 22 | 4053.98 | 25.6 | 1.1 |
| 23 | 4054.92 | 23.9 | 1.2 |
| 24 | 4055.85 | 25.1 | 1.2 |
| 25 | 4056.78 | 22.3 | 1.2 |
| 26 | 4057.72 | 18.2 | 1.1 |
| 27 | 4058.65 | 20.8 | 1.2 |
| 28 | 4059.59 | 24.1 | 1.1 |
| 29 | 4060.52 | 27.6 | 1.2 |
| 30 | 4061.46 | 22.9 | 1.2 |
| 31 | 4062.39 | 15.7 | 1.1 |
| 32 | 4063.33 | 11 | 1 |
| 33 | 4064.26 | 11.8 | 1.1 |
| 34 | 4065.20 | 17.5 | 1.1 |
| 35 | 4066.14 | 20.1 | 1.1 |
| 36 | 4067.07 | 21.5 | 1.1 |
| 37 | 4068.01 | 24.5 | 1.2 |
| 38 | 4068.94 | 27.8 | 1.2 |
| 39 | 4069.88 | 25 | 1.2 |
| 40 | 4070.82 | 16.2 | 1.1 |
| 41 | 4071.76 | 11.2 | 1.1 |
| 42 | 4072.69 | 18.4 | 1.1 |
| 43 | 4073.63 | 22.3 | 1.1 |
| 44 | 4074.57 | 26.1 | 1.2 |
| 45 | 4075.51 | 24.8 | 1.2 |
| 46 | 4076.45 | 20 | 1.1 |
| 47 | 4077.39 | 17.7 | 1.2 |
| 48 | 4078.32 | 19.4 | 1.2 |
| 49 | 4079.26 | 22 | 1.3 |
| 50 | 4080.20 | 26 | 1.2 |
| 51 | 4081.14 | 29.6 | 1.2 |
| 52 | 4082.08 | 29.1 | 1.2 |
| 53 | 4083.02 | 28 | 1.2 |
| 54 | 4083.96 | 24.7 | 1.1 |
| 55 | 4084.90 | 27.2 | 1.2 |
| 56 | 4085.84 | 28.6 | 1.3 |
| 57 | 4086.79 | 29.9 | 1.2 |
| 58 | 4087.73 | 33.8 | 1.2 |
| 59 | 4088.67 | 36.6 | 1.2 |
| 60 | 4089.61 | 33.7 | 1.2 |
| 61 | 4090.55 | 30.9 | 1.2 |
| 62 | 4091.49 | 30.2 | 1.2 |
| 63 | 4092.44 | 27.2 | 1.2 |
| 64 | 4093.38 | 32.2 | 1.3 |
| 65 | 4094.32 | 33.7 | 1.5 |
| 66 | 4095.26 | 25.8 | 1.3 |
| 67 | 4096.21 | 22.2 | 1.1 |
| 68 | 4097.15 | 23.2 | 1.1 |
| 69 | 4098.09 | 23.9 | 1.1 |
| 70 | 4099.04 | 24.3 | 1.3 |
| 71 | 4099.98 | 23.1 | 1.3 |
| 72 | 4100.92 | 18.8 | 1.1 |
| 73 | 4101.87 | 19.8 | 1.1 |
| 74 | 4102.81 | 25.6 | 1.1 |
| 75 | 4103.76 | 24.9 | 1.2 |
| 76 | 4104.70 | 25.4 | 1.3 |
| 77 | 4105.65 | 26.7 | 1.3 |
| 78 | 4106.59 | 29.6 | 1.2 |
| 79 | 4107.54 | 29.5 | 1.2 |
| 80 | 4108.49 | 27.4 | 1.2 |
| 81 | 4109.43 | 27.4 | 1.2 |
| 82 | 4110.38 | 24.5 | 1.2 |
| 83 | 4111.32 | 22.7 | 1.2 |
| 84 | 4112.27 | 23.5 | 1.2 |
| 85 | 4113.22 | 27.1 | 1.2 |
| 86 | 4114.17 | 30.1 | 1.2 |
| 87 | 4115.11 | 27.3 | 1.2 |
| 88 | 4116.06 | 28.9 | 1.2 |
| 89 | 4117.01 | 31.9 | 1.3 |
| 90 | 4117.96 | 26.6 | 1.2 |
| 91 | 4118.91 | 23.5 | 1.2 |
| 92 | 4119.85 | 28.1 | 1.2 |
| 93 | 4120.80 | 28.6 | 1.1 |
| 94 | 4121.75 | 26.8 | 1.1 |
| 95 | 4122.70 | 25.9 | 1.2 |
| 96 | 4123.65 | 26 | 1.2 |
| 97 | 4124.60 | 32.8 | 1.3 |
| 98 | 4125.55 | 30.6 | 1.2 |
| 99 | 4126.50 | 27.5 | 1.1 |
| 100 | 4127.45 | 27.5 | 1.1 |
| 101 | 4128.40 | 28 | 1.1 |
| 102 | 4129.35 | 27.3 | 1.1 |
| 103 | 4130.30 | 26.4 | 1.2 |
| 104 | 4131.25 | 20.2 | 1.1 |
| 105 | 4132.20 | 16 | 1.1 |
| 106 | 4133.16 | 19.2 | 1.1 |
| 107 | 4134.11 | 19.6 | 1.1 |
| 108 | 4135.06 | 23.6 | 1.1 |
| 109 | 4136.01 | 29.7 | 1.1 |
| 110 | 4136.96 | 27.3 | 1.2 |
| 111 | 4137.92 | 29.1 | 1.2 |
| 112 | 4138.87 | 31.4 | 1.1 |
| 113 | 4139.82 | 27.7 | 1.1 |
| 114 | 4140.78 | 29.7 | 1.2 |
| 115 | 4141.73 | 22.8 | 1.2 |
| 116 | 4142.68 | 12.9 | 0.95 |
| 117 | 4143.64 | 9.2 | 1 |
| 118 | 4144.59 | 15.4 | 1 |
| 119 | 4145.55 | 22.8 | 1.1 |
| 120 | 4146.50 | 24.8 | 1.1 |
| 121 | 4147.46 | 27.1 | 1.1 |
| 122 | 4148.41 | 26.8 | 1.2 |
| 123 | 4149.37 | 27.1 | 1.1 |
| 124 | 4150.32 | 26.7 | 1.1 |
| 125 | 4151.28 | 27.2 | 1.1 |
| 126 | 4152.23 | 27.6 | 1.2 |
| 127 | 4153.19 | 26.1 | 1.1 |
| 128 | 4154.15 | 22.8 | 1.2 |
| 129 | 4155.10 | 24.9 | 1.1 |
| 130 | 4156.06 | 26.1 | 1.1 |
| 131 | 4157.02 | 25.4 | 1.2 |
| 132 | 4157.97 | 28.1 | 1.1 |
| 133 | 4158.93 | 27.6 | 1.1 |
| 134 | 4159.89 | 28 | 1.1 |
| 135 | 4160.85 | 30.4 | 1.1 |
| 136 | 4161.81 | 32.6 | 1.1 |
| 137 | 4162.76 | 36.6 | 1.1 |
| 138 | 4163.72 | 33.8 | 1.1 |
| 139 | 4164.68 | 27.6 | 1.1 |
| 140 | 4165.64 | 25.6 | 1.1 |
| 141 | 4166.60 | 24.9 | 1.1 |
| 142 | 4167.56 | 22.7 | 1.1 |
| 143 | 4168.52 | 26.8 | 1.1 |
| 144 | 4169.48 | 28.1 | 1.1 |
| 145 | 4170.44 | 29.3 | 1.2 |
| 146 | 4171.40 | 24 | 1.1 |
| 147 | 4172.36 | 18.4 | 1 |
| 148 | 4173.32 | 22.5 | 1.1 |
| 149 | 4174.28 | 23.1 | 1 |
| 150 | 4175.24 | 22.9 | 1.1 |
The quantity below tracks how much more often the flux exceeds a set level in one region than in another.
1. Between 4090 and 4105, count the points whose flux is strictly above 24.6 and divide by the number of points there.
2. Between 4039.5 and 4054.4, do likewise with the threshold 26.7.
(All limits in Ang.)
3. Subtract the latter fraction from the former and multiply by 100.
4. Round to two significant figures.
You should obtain 50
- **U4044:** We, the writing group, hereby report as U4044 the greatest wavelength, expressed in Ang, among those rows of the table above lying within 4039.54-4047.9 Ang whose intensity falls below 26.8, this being 4047.45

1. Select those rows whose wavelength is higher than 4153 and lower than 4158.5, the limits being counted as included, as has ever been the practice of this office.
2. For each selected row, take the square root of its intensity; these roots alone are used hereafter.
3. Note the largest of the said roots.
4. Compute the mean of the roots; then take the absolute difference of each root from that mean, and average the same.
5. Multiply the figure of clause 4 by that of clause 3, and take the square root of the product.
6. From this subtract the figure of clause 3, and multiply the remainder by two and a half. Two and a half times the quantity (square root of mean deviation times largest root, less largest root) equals -11.3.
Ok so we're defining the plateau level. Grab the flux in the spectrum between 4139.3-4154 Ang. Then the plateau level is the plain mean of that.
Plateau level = 23.6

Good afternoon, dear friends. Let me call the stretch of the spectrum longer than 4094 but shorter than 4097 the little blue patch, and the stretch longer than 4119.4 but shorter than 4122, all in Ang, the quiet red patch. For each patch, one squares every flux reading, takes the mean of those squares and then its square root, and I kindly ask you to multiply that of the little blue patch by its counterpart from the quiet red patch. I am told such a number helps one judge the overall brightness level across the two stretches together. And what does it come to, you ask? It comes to 770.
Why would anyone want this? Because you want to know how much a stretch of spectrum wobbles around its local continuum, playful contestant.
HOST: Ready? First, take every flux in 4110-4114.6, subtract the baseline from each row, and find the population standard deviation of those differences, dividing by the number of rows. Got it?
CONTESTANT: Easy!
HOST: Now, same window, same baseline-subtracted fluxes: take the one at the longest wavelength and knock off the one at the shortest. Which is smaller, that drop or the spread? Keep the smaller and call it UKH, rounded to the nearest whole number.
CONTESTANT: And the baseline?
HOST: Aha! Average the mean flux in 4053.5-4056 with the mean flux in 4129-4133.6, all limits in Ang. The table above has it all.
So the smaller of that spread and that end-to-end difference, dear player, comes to 3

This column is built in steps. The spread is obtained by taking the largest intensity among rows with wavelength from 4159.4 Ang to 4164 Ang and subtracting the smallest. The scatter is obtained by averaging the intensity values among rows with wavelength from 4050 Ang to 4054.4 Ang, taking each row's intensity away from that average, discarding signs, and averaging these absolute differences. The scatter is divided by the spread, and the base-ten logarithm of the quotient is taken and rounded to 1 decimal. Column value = -1.1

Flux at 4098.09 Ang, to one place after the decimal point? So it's 23.9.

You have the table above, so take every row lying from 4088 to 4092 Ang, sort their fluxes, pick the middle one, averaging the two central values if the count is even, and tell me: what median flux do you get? 32.3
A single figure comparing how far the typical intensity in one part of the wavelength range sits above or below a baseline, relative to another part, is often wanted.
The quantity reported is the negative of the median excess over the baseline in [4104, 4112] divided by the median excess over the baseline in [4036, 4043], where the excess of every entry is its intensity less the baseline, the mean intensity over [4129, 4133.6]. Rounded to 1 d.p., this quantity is -1.7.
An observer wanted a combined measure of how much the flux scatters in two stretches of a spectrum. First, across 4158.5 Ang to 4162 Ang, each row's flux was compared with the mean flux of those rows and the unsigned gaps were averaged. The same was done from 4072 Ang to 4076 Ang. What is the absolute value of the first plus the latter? 4.4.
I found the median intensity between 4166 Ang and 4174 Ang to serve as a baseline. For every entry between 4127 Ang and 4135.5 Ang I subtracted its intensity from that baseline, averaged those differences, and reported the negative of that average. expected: -1.4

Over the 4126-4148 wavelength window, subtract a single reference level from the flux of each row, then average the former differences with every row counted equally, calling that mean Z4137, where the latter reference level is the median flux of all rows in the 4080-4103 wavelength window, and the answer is -3.5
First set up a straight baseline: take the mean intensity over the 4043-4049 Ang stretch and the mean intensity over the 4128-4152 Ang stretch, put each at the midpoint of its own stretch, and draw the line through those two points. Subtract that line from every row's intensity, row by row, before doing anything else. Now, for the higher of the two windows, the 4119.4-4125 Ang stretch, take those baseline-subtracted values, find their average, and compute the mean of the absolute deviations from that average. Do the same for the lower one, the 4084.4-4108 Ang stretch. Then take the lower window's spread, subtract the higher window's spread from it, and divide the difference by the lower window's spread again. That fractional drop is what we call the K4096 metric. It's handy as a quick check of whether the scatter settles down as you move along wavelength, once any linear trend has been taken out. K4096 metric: 0.55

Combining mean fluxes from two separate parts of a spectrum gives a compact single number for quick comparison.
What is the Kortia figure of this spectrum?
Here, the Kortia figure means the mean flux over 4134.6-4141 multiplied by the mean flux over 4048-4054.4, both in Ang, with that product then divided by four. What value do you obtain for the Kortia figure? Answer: 179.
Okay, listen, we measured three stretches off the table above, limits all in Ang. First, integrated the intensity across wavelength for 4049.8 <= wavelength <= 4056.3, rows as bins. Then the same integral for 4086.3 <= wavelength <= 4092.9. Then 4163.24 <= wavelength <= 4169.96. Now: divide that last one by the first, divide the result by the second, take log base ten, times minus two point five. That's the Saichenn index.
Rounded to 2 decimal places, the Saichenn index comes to 5.72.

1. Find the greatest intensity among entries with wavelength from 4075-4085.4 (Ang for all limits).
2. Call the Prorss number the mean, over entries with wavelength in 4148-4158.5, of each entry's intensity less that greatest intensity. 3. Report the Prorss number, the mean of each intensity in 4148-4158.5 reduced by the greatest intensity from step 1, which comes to -3.3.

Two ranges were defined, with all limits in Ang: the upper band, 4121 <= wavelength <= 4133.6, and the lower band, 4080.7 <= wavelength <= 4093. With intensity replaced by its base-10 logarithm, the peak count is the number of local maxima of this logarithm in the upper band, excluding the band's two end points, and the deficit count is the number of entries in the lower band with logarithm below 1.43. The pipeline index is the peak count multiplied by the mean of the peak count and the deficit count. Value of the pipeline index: 3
